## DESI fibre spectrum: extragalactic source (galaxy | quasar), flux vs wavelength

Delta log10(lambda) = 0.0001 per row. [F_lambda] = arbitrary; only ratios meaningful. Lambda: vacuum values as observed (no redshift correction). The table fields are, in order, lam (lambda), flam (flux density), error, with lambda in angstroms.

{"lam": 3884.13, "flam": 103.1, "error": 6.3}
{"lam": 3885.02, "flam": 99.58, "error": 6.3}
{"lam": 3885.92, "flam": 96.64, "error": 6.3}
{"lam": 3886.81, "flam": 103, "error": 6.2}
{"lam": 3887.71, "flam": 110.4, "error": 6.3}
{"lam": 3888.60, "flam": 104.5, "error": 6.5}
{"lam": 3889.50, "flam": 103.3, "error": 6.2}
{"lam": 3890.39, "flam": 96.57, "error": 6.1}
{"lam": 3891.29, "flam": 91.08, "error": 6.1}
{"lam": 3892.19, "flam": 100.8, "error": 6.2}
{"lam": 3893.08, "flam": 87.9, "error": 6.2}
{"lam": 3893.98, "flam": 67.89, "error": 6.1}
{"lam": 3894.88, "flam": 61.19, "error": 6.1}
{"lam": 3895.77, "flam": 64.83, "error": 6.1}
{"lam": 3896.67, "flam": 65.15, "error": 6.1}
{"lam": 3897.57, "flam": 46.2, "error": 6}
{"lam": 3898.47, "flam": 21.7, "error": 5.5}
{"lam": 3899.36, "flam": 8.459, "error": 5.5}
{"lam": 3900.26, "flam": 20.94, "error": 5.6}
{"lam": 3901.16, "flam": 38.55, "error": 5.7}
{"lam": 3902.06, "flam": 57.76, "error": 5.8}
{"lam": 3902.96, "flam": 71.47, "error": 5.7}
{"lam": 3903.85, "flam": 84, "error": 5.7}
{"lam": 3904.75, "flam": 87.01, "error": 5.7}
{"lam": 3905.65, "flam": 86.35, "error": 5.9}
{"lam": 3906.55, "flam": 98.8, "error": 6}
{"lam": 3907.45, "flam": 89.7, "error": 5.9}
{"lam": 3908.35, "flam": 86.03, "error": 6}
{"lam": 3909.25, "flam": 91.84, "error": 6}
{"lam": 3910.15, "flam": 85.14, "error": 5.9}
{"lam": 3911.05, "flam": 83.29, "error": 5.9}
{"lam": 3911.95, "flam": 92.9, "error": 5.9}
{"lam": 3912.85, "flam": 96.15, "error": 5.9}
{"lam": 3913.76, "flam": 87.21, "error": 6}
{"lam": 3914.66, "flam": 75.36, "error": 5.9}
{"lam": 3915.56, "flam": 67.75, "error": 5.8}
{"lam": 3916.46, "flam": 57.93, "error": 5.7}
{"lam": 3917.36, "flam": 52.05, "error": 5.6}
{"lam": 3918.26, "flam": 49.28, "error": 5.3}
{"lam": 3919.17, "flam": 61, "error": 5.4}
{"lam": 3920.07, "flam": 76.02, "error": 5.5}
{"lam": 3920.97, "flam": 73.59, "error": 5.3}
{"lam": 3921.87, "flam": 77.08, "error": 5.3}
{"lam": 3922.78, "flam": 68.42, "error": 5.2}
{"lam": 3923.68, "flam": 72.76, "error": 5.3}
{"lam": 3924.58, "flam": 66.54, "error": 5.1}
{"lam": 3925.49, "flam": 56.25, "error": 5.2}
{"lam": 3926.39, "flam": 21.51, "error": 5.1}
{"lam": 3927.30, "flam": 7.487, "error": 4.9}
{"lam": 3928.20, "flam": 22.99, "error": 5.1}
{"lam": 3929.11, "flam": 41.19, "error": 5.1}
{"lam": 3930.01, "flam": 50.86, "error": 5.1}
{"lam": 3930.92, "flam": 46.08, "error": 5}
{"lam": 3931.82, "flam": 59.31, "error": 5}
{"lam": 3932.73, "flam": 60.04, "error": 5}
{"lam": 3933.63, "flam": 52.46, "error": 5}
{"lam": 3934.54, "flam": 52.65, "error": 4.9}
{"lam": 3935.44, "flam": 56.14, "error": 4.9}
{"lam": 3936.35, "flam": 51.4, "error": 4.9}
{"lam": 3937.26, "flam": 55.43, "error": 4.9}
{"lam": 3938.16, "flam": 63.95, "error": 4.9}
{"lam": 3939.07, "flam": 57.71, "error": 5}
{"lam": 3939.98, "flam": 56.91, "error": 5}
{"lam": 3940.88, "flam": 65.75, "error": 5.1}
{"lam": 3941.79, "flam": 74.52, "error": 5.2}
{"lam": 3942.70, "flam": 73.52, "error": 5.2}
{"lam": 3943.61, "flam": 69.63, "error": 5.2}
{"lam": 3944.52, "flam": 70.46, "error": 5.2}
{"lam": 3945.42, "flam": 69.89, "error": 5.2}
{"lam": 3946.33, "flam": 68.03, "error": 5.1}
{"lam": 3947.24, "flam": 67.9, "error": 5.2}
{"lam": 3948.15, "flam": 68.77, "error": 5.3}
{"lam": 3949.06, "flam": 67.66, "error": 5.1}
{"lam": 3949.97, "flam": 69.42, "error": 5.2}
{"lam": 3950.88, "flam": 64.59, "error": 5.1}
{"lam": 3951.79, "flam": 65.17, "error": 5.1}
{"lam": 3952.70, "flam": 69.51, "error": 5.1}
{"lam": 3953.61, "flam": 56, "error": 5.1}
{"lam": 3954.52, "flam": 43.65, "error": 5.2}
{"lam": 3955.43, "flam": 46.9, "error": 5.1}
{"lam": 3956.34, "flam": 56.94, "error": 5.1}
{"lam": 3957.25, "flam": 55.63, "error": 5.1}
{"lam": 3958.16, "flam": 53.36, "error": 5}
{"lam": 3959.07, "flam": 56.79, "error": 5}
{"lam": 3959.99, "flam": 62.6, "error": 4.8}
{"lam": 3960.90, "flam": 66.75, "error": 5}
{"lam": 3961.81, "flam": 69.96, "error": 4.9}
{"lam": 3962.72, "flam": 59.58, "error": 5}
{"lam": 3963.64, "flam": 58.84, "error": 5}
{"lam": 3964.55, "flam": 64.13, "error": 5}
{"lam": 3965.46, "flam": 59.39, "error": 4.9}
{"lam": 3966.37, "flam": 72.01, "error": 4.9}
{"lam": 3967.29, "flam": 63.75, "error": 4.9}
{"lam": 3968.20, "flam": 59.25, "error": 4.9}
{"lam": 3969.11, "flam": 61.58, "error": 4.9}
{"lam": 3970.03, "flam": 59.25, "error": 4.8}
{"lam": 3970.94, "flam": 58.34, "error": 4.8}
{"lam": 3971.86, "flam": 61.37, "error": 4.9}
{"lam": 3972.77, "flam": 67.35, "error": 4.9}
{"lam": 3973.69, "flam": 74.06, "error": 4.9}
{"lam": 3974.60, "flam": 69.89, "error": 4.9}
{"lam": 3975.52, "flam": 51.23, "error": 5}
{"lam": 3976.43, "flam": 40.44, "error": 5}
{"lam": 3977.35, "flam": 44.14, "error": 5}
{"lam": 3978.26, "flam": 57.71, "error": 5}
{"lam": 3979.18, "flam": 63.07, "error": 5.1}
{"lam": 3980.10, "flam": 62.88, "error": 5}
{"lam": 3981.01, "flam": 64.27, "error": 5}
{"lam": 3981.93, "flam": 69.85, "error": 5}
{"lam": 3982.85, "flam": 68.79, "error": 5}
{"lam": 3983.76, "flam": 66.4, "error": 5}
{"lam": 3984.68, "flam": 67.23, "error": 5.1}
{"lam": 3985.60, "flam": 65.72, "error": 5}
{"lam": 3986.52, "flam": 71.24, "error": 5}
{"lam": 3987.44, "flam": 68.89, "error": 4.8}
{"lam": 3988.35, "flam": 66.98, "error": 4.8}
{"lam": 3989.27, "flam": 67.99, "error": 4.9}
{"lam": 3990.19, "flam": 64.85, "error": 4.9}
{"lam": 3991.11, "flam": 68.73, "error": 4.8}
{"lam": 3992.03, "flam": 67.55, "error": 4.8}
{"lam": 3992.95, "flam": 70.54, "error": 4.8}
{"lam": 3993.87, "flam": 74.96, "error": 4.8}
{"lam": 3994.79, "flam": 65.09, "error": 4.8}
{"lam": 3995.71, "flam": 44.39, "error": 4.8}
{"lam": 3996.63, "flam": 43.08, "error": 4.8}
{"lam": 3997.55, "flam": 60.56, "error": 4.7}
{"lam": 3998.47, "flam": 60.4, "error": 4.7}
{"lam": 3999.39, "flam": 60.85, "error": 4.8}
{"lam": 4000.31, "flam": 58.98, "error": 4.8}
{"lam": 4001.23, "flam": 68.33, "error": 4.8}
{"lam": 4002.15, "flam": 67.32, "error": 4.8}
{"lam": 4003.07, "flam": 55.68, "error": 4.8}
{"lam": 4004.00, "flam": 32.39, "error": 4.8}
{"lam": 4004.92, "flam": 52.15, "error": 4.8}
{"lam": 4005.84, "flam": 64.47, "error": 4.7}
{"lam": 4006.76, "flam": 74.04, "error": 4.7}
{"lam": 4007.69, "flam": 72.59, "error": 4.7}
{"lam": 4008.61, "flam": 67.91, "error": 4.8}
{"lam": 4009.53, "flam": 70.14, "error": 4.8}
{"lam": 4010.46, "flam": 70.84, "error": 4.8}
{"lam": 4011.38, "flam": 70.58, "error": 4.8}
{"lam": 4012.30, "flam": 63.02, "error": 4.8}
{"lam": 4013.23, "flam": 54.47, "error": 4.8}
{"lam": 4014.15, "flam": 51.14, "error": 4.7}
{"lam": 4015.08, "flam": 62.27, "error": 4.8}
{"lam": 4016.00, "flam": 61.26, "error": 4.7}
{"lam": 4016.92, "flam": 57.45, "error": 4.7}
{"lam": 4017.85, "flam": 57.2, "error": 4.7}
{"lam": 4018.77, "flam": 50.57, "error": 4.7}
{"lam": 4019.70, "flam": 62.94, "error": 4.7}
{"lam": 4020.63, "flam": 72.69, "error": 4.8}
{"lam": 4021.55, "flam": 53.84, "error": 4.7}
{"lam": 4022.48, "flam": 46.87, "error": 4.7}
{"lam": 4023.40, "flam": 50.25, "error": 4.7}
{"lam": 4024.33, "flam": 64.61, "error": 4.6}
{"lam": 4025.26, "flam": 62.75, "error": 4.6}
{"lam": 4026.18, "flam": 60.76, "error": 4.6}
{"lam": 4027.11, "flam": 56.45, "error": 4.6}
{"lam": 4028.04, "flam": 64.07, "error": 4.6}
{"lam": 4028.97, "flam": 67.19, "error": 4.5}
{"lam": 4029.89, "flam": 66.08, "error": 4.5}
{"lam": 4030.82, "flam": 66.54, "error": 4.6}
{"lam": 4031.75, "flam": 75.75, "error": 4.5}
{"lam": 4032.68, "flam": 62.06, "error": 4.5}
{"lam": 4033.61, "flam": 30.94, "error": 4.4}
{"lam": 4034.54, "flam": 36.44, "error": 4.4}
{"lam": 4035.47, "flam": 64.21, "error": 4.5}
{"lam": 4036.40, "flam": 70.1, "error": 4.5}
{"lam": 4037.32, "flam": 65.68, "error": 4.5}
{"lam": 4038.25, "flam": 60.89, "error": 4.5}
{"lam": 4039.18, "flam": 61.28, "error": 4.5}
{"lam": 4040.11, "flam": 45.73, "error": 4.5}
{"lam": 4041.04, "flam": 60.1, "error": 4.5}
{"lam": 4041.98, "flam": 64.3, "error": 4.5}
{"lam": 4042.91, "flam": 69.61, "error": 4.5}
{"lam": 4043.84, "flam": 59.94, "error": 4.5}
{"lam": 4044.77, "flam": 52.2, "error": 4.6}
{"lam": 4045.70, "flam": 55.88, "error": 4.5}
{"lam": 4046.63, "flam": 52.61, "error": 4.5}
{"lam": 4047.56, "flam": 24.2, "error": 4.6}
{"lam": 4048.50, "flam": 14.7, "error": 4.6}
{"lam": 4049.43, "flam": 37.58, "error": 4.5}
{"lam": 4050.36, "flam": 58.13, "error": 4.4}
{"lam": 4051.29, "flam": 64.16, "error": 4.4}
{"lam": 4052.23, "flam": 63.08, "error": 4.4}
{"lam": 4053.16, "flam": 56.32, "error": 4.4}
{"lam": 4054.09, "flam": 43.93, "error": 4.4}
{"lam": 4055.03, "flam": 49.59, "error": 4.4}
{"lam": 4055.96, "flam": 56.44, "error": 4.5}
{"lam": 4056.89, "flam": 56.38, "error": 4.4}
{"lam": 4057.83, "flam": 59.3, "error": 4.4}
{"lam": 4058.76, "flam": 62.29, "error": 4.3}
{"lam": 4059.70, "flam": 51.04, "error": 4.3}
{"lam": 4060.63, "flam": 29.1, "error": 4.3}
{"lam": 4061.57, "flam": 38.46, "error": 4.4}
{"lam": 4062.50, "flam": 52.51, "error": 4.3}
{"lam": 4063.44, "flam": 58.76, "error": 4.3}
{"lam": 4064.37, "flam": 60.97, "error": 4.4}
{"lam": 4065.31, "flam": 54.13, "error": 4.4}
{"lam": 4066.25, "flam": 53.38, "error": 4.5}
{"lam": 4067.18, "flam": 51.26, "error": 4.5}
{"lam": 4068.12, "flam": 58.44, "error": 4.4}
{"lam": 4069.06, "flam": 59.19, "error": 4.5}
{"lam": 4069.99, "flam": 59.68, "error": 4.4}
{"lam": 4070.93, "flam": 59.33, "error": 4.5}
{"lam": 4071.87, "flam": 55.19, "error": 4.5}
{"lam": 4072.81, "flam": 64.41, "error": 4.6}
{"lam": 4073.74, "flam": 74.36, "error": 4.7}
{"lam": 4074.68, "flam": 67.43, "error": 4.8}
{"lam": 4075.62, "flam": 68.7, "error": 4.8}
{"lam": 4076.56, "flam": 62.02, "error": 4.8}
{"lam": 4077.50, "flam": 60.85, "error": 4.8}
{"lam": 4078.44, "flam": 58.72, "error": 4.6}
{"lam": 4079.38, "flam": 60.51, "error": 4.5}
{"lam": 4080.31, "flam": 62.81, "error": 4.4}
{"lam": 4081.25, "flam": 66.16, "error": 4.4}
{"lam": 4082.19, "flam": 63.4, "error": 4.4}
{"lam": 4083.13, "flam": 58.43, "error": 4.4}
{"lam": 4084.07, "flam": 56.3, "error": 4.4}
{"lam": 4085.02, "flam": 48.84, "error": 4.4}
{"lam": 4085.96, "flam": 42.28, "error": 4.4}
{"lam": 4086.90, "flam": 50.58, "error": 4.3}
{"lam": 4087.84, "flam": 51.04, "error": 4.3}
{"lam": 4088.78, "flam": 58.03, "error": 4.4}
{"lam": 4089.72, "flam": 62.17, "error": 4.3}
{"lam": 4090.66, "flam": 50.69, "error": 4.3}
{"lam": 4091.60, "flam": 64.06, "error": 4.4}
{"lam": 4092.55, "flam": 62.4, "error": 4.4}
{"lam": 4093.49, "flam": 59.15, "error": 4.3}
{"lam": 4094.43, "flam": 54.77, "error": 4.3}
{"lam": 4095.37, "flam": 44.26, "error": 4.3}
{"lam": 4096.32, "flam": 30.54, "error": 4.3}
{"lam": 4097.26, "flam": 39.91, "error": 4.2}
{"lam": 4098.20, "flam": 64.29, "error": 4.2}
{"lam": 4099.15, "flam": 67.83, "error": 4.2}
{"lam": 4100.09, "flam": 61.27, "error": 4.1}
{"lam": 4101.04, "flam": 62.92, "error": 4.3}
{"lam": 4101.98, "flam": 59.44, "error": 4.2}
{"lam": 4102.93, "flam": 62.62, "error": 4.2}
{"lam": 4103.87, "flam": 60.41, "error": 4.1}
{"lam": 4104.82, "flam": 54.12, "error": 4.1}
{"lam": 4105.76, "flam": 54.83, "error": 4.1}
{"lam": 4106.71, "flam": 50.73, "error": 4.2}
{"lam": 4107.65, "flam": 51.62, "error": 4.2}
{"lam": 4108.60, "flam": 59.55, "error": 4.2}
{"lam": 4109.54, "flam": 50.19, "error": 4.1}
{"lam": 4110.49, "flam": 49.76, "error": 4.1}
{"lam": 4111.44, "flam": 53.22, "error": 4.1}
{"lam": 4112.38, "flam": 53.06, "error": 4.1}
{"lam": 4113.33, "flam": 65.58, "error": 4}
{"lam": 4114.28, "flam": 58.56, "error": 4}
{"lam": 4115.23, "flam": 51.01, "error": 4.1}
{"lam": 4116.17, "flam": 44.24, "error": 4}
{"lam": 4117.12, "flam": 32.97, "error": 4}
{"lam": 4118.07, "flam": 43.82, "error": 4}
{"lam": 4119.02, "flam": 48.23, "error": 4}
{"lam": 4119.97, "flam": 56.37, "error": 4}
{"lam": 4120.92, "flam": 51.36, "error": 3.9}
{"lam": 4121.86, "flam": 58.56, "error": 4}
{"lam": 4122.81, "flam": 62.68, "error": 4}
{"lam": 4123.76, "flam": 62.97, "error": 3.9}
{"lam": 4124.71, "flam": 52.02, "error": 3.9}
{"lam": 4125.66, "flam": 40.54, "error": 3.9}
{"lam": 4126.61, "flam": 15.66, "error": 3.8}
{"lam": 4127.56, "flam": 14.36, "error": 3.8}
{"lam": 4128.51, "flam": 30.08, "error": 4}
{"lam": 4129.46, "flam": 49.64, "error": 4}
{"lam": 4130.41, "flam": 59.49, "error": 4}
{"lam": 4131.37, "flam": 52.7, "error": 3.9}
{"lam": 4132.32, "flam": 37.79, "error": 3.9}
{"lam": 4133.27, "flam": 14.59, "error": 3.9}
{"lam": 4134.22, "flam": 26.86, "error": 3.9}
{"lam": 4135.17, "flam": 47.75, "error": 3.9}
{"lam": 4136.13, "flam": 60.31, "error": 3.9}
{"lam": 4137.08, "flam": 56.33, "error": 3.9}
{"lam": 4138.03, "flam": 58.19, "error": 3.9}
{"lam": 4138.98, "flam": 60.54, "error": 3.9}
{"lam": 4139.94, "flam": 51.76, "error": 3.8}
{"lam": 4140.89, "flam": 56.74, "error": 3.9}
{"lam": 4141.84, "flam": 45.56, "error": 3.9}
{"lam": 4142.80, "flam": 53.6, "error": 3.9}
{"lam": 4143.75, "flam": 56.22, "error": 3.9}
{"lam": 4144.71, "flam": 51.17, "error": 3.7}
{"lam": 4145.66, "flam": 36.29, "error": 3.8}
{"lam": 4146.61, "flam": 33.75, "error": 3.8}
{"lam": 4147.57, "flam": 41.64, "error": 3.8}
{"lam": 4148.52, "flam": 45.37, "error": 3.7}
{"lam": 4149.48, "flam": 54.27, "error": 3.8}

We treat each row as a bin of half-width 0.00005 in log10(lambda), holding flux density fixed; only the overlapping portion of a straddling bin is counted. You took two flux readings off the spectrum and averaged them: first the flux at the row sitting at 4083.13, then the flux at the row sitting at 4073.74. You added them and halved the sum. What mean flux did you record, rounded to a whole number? 66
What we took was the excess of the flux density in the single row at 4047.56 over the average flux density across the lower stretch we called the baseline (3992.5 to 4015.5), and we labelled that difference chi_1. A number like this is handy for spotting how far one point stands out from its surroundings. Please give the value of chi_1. -37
